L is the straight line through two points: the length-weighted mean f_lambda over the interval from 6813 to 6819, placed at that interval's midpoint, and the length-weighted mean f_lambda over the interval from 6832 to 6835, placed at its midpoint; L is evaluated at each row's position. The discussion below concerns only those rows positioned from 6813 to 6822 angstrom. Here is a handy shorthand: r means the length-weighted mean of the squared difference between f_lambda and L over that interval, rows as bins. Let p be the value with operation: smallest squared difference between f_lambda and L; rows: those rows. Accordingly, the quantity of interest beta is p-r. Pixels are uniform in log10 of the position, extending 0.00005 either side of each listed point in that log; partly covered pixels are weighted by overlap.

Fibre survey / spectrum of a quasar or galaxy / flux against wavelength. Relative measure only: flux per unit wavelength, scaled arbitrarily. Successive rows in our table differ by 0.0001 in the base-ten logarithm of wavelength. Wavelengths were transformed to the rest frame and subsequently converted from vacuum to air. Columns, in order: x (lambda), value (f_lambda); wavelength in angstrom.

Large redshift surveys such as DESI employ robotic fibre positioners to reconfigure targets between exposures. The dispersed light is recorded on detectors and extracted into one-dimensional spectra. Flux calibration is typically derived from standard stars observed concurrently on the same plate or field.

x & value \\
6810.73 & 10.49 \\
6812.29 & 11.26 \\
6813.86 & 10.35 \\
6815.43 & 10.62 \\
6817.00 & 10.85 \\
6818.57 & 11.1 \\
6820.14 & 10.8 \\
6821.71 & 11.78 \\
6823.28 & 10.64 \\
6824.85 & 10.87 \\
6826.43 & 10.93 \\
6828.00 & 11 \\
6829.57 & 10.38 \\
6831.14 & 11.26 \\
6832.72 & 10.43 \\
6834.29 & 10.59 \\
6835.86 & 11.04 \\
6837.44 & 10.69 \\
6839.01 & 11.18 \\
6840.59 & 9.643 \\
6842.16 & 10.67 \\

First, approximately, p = 0.0092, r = 0.22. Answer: -0.211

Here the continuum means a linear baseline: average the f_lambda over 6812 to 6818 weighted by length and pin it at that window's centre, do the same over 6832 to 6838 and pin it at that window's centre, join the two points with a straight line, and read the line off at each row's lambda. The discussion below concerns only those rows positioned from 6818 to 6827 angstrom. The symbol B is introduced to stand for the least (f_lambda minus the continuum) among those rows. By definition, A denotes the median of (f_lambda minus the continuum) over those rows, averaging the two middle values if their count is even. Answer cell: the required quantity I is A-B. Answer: 0.3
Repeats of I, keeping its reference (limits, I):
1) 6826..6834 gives 0.5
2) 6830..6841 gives 1.0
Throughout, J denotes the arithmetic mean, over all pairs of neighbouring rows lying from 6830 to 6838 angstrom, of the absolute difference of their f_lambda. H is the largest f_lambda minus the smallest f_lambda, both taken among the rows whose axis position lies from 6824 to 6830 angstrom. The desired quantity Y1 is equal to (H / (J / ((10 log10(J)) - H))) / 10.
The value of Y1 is -0.57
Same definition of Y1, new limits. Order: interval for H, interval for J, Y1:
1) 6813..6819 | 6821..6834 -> -0.46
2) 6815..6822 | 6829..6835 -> -0.60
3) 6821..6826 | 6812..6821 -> -1.51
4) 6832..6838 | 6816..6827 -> -0.45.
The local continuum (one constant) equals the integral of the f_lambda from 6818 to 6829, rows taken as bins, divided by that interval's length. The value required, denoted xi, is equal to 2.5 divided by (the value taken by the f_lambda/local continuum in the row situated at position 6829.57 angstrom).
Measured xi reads 2.65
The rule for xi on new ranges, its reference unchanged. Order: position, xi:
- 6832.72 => 2.64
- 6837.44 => 2.57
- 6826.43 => 2.52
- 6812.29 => 2.44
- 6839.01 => 2.46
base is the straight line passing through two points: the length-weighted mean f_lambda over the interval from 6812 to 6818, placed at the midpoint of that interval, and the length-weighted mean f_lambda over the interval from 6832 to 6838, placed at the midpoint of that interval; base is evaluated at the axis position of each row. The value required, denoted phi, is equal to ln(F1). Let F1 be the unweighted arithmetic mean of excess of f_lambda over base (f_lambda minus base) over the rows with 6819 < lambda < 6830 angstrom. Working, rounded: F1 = 0.20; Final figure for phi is -1.6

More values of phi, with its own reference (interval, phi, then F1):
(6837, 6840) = -1.4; 0.25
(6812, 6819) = -2.3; 0.10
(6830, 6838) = -2.2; 0.11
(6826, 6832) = -1.7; 0.19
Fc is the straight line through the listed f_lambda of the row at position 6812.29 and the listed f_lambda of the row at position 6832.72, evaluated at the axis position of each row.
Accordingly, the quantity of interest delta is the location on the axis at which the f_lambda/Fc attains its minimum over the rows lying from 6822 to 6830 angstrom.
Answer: 6829.57 angstrom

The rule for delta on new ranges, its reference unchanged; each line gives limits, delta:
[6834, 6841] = 6840.59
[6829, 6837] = 6829.57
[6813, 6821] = 6813.86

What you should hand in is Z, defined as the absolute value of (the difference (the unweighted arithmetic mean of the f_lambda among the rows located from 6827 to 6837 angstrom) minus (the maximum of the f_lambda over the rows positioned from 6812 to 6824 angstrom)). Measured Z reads 1.00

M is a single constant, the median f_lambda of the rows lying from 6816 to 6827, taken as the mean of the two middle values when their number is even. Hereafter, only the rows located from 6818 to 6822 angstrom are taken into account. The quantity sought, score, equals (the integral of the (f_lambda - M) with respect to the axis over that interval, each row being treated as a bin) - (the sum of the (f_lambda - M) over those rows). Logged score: 0.11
